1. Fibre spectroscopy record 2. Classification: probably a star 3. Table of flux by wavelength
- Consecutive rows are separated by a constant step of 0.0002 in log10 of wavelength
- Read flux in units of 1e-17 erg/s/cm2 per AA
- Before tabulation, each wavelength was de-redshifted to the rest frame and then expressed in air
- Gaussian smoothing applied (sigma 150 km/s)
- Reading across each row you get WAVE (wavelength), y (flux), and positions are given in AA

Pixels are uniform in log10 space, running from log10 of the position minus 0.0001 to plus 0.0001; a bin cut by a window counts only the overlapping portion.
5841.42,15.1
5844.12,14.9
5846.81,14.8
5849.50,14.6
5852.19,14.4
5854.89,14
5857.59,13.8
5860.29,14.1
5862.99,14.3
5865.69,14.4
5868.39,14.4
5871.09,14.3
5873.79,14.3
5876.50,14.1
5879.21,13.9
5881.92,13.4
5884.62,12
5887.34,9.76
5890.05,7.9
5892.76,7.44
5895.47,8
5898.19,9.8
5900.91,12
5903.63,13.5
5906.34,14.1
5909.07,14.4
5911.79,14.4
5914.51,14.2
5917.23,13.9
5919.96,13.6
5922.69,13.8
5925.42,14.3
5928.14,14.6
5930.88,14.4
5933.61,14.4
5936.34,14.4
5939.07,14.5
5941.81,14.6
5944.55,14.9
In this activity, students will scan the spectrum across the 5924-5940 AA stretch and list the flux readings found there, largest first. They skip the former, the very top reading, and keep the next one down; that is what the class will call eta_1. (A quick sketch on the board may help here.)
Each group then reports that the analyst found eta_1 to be 14.5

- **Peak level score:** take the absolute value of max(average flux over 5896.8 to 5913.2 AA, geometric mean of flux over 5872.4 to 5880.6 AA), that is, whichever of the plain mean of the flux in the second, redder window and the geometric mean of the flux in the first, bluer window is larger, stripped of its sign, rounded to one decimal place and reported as 14.1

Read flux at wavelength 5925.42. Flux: 14.3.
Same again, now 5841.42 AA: 15.1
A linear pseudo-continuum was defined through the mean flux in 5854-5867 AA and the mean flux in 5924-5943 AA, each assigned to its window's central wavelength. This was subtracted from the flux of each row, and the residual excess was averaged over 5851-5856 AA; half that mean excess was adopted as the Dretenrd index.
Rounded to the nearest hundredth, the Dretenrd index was 0.06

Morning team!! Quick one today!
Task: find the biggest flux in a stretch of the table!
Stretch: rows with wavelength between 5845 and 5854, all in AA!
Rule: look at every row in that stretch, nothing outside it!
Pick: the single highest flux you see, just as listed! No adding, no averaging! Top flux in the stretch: 14.8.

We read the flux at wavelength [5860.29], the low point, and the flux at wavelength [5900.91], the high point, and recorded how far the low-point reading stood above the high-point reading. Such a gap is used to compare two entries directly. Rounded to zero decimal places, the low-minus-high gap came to 2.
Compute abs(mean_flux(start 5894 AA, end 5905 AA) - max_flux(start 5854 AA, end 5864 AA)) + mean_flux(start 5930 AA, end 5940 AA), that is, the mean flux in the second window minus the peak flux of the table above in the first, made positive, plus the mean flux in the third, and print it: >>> 17.9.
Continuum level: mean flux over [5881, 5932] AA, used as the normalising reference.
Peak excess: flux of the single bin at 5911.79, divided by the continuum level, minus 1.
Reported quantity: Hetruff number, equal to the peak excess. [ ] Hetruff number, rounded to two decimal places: 0.16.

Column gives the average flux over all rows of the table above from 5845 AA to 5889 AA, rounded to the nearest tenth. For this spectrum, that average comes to 13.8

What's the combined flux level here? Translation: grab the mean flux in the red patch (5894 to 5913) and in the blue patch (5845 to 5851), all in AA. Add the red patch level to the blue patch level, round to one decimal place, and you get 27.0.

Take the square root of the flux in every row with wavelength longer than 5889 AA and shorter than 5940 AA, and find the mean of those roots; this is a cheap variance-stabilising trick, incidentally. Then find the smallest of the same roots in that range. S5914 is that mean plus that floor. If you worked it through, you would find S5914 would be 6.29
